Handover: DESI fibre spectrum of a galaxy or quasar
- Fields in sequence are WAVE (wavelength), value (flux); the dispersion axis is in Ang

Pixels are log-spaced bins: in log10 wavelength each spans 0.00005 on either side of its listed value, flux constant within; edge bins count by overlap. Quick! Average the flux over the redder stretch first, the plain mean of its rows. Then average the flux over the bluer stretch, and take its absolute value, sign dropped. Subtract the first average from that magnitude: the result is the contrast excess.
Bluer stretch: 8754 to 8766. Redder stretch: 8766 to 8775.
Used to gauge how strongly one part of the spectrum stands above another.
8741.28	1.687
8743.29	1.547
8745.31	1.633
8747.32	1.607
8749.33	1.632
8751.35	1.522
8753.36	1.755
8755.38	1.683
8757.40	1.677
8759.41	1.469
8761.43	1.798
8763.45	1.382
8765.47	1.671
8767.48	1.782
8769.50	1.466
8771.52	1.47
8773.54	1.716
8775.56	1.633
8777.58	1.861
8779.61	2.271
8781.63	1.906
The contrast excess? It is 0.00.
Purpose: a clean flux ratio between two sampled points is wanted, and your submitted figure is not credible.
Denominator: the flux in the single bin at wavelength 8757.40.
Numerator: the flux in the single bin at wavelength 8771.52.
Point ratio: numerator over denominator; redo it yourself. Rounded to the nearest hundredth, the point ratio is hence 0.88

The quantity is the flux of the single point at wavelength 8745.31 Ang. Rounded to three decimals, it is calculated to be 1.633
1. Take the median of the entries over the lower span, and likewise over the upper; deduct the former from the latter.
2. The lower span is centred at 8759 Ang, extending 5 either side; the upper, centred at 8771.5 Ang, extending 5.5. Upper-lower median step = -0.044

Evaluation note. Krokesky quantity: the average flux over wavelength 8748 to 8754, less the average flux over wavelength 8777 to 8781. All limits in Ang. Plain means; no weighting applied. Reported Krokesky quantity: -0.4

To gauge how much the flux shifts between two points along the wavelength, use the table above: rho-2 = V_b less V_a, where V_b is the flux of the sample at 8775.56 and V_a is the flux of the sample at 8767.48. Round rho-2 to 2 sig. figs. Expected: -0.15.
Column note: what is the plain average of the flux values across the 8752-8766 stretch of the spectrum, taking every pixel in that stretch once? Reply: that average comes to 1.63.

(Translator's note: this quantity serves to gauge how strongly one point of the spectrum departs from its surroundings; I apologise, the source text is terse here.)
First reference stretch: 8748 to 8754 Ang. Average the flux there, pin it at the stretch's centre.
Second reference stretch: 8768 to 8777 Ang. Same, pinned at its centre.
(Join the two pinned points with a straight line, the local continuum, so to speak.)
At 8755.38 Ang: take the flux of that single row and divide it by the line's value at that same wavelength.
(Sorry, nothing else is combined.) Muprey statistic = 1.04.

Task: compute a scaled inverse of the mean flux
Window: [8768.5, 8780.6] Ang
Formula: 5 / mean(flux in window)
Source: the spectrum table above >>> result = 2.88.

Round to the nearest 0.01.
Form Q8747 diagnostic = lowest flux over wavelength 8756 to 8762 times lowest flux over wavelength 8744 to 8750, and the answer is 2.36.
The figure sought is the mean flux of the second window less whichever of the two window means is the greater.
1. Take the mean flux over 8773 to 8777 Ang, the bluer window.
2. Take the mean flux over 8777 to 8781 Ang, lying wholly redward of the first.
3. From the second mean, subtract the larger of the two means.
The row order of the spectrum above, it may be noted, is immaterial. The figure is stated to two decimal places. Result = 0.00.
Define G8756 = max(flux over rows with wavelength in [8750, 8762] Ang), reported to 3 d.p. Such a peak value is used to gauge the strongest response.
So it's 1.798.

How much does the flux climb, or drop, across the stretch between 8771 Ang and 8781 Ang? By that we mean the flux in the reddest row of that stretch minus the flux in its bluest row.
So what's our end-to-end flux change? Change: 0.80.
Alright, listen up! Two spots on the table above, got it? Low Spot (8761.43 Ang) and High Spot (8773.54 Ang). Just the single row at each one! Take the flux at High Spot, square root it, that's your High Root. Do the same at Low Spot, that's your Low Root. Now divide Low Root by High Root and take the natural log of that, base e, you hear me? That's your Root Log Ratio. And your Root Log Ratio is 0.02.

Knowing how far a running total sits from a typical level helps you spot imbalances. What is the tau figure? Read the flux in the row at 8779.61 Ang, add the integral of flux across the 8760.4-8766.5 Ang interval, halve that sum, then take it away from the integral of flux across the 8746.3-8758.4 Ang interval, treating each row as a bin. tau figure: 14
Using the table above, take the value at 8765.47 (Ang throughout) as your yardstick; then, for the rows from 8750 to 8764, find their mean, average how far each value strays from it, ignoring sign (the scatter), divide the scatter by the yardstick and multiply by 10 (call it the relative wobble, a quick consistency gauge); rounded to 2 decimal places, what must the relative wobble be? 0.79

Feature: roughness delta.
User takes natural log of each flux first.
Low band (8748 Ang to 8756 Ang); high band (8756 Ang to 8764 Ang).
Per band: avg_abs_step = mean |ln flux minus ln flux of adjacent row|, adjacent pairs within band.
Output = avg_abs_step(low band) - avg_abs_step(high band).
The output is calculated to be -0.11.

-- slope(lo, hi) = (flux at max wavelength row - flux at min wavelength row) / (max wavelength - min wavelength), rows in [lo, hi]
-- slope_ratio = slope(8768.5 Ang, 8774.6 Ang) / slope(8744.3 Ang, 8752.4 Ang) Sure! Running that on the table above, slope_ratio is -3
